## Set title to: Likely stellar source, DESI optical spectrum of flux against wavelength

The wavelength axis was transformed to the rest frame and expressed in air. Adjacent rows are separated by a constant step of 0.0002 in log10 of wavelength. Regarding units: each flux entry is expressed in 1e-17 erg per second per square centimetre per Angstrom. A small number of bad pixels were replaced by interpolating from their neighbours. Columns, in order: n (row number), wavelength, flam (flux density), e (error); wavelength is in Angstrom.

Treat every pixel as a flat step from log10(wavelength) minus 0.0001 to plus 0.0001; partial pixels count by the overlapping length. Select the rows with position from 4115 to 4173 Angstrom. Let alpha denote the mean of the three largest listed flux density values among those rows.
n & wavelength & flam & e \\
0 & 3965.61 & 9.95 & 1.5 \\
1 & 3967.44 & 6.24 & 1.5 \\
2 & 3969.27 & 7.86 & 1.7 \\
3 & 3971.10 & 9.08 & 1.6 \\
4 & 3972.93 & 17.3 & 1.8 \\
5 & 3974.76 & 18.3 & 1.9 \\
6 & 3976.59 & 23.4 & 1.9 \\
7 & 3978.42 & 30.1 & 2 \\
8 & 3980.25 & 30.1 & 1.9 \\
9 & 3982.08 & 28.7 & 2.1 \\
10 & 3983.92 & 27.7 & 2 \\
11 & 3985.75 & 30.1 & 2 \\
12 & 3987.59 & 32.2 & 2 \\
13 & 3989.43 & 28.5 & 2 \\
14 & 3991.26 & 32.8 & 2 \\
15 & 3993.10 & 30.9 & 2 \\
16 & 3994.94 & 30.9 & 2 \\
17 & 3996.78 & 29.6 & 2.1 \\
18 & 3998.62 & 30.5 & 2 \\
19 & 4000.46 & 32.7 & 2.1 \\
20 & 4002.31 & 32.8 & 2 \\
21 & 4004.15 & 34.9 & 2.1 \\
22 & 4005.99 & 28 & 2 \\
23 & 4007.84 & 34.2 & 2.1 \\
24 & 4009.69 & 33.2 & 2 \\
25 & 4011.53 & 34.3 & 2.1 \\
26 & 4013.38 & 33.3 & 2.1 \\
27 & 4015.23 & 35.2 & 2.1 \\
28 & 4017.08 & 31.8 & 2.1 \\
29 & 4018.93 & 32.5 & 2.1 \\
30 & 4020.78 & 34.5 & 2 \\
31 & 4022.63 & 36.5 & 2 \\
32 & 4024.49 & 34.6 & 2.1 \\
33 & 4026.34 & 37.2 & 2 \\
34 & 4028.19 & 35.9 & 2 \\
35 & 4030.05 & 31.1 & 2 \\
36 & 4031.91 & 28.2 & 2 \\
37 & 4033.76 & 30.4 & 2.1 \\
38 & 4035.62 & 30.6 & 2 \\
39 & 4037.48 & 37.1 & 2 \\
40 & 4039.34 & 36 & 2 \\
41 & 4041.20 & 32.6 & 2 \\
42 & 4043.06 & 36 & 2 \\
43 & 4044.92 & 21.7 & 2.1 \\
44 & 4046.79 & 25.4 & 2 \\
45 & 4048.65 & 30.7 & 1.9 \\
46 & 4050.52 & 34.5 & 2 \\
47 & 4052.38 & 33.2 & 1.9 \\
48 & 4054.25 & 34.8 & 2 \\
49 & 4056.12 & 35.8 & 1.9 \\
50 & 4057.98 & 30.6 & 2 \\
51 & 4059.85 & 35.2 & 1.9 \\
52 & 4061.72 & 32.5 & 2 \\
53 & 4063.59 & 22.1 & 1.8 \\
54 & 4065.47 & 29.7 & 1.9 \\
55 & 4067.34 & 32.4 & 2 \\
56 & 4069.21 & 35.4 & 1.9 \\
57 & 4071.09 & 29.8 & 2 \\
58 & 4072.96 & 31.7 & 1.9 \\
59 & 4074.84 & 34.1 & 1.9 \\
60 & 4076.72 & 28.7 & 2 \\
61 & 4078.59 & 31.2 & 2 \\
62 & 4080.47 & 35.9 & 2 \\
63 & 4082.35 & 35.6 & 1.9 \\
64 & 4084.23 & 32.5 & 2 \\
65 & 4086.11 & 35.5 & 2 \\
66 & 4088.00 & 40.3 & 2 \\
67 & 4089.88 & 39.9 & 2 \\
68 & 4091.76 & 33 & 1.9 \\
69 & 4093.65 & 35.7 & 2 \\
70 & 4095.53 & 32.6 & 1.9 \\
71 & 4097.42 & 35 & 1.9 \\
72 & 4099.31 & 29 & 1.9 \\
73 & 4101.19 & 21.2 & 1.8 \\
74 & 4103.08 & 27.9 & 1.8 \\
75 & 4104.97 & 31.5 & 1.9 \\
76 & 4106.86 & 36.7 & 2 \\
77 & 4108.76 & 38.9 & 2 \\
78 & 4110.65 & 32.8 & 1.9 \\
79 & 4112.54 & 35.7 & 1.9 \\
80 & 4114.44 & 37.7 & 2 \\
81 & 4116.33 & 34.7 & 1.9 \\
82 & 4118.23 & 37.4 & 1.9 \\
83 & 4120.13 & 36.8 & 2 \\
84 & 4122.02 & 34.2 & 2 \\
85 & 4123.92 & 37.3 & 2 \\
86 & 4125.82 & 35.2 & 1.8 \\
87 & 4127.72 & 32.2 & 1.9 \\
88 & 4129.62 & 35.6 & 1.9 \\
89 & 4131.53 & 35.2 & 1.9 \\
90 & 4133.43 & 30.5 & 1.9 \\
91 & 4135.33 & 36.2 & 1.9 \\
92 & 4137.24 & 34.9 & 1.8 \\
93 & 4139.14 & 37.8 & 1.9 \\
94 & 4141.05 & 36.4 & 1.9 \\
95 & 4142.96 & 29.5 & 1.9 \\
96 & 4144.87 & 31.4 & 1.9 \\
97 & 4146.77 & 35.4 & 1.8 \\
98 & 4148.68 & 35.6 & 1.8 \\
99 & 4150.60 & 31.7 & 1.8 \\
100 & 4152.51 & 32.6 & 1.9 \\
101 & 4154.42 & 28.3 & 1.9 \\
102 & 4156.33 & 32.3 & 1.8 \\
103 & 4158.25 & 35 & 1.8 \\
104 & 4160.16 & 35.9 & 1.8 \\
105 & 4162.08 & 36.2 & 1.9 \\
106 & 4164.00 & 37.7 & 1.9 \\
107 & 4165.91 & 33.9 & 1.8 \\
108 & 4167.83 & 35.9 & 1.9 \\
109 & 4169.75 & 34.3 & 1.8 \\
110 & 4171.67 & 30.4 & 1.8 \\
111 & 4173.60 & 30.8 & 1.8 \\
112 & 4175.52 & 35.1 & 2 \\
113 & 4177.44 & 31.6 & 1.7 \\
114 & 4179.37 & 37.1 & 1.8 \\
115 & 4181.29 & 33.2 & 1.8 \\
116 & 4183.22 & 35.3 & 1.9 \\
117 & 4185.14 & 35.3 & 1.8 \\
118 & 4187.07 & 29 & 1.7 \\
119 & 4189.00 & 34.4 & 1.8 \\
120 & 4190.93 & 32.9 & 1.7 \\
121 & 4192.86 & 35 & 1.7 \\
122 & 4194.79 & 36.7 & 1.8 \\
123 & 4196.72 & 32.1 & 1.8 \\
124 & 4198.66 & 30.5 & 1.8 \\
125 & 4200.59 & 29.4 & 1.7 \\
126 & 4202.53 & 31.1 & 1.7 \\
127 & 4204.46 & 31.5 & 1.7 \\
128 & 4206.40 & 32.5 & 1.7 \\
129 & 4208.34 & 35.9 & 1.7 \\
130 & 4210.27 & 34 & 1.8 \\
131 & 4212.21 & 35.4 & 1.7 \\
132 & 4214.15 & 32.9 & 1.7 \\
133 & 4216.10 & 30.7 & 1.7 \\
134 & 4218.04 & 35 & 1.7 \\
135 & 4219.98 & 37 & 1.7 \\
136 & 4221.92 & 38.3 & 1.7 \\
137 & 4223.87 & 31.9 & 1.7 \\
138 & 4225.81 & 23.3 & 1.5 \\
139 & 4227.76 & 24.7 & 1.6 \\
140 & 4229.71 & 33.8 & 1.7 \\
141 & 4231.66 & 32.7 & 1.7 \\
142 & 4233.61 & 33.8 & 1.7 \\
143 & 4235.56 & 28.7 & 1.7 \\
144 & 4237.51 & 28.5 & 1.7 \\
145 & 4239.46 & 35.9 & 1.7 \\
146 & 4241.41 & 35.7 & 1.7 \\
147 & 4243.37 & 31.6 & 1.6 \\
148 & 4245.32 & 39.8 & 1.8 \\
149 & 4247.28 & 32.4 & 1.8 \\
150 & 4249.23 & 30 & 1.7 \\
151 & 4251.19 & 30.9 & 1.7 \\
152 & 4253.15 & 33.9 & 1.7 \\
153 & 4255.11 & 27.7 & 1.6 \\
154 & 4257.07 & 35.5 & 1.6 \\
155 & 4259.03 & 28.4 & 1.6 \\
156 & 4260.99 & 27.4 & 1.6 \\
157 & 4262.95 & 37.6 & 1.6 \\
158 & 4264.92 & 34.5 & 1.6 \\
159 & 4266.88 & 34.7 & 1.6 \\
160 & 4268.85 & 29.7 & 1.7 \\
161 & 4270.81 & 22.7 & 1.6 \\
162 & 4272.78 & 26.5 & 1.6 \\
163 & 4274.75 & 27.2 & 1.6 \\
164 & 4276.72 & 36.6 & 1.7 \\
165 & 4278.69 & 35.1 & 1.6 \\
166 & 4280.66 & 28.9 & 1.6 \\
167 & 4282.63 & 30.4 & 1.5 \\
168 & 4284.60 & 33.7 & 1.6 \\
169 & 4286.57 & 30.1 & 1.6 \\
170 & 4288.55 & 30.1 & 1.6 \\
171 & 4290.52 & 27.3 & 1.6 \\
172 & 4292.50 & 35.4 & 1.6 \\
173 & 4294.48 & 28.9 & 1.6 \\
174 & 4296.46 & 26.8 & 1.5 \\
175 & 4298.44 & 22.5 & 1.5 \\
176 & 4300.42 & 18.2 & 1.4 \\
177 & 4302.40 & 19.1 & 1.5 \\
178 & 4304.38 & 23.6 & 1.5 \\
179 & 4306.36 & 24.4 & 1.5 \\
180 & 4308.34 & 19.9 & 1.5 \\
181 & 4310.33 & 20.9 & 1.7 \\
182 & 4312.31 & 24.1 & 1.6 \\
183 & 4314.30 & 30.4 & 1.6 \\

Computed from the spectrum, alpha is 37.6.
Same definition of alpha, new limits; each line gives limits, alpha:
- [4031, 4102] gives 39.1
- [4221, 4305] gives 38.6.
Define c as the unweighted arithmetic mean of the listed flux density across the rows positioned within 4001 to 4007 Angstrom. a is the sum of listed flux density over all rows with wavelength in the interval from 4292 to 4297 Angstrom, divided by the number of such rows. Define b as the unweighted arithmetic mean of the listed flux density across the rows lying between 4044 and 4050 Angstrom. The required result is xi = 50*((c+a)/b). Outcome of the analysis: 120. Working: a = 30.4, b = 26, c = 31.9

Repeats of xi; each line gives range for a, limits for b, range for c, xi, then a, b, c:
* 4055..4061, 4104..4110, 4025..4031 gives 96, 33.9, 36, 34.7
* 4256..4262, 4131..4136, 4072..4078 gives 91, 30.4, 34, 31.5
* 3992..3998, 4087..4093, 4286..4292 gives 79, 30.5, 38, 29.2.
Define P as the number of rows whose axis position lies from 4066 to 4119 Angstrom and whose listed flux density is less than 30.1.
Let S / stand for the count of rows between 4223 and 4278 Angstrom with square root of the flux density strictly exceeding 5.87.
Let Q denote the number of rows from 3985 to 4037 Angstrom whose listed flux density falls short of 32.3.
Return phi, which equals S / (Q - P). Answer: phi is 1.00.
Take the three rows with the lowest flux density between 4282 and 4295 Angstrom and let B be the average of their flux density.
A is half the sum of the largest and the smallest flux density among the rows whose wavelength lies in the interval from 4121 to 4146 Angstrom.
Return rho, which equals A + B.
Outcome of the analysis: 62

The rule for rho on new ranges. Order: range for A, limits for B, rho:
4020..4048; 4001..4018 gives 60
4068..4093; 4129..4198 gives 63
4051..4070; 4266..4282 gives 54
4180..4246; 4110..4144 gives 62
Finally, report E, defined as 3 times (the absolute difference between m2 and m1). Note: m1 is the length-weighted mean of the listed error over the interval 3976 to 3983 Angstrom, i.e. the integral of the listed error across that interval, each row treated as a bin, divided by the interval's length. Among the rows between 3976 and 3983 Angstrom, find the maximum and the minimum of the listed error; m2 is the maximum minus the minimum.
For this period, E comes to 5.3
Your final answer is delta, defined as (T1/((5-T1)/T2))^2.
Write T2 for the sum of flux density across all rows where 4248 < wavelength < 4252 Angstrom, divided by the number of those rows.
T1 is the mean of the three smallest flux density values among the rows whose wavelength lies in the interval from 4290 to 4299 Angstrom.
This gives 1434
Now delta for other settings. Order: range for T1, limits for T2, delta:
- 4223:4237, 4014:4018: 1734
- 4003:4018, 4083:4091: 1951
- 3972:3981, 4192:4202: 1927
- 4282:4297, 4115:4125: 1939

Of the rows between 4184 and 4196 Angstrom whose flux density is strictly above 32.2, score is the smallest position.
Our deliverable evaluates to 4185.14 Angstrom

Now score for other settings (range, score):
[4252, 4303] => 4253.15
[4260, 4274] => 4262.95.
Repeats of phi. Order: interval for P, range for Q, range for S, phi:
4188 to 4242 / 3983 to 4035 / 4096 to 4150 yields 2.25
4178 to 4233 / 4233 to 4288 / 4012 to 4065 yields 1.18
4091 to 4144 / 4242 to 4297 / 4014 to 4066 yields 1.00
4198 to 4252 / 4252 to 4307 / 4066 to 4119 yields 1.08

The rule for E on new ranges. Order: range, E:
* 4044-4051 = 5.4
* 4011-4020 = 6.3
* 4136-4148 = 5.3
